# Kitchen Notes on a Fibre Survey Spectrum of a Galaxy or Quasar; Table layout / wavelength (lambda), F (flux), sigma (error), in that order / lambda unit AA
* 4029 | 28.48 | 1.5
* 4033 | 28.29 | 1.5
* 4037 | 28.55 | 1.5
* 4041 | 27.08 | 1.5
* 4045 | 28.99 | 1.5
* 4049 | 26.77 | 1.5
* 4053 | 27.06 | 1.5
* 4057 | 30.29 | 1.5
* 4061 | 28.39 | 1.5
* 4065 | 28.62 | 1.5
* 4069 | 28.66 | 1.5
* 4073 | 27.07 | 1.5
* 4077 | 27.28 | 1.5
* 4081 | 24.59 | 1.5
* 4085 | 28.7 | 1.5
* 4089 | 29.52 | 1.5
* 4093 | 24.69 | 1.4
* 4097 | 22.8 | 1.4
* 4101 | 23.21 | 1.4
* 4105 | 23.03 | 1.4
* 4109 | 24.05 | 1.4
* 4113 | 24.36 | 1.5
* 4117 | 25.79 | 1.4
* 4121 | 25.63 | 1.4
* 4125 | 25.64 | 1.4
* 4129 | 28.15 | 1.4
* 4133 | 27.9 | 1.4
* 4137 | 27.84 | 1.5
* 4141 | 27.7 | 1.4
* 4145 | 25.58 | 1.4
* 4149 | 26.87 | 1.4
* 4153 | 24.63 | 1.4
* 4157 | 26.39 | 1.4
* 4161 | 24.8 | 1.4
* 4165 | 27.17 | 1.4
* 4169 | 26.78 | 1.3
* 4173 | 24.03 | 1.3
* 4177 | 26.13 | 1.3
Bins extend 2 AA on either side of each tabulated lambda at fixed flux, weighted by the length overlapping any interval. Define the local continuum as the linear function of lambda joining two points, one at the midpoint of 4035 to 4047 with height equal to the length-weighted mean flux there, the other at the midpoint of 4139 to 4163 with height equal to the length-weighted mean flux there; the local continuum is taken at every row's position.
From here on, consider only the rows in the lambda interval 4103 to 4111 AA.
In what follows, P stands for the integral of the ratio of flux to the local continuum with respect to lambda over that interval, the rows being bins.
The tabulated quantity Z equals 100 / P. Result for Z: 14.3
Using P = 7.01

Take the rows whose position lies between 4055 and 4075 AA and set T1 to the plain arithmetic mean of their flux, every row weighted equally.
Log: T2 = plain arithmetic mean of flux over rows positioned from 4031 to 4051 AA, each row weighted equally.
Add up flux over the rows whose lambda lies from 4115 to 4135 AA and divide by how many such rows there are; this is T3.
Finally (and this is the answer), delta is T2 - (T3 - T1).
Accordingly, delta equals 29.9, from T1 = 28.6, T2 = 28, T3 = 26.6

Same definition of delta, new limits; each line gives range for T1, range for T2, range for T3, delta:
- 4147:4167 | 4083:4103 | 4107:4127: 26.7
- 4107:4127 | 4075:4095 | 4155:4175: 26.2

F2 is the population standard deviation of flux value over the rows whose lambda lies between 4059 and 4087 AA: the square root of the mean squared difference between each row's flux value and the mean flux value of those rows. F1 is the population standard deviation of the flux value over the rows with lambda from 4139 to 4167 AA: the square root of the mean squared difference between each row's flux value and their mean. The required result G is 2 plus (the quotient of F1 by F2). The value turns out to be 2.8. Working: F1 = 1.1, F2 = 1.39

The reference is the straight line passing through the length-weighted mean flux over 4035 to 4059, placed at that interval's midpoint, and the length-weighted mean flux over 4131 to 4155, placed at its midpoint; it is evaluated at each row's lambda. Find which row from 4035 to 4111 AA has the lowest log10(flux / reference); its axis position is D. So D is 4097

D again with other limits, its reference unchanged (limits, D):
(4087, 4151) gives 4097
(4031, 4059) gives 4049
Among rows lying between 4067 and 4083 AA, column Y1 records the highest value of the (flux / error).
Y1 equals 19.1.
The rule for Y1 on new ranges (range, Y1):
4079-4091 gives 19.7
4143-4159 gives 19.2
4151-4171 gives 20.6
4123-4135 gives 20.1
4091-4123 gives 18.4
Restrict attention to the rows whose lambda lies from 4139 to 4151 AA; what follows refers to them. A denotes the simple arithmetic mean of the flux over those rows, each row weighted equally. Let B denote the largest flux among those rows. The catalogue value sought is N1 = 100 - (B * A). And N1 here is -640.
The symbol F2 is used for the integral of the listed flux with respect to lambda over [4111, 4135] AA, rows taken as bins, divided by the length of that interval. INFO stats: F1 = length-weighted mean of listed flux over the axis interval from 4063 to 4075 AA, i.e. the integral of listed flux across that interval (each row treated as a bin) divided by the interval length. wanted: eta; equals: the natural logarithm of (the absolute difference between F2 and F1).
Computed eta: 0.6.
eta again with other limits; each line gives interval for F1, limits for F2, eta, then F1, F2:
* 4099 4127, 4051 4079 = 1.3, 24.5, 28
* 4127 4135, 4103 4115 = 1.4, 28.0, 24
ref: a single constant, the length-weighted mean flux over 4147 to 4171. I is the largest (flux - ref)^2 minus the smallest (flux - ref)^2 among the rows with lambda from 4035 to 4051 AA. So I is 8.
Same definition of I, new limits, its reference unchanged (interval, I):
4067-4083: 6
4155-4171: 2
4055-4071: 12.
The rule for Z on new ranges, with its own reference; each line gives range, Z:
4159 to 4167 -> 12.4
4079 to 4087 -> 12.8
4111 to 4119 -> 13.3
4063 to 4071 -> 12.1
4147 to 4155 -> 12.6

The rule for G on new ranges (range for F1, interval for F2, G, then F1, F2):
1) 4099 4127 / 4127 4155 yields 2.9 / 1.1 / 1.25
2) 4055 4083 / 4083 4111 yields 2.6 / 1.6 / 2.59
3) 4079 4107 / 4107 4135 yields 3.8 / 2.6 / 1.46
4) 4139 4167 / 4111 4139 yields 2.8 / 1.1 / 1.37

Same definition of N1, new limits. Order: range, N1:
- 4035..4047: -718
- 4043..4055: -700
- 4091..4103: -482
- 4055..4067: -781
